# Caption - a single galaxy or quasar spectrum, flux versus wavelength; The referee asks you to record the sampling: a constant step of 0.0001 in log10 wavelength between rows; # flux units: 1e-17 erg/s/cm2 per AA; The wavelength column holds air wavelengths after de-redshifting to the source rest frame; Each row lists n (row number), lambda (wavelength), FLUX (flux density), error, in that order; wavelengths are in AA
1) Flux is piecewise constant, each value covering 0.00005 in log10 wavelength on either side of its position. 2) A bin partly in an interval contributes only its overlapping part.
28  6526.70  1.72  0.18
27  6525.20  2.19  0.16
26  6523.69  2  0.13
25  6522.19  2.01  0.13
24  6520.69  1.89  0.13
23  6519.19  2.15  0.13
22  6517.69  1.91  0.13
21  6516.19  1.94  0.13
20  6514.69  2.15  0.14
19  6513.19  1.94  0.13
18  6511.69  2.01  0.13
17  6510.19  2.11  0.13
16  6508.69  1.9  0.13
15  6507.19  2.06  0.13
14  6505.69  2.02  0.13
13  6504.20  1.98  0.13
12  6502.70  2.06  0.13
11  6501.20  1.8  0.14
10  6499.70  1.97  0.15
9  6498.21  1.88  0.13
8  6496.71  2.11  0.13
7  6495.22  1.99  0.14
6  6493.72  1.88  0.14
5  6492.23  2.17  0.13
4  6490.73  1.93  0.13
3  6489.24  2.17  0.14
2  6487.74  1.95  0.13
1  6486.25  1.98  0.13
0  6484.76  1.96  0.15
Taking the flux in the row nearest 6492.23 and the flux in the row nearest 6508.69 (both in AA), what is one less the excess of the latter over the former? 1.3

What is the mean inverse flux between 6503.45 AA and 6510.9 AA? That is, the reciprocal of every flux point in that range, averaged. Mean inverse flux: 0.497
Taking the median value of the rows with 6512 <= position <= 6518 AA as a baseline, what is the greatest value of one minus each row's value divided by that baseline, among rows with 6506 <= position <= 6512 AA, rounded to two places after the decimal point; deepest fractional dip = 0.02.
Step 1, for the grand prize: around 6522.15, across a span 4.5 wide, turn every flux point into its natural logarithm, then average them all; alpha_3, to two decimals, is 0.68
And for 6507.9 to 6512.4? 0.70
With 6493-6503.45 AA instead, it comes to 0.67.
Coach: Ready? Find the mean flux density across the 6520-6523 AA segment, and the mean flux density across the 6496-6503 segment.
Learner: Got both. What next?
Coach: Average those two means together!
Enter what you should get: 1.96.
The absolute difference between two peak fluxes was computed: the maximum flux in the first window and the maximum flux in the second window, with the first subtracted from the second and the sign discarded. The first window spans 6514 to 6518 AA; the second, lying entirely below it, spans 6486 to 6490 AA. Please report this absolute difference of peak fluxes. 0.02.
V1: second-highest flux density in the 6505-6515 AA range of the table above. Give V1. 2.11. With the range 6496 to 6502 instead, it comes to 1.97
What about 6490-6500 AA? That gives 2.11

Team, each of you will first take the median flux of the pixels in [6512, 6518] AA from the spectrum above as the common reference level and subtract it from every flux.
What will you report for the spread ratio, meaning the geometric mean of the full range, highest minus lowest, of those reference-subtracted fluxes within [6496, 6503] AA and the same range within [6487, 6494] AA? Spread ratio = 0.300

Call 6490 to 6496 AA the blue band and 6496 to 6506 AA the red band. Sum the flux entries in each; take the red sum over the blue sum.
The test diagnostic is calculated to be 1.7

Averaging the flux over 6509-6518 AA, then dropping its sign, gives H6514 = 2.01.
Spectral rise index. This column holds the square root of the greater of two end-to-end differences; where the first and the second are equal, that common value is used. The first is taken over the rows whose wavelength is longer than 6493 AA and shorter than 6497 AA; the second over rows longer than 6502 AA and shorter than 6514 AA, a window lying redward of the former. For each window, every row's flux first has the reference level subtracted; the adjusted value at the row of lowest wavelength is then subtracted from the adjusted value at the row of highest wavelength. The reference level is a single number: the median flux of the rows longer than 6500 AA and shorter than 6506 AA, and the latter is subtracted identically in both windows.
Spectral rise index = 0.480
